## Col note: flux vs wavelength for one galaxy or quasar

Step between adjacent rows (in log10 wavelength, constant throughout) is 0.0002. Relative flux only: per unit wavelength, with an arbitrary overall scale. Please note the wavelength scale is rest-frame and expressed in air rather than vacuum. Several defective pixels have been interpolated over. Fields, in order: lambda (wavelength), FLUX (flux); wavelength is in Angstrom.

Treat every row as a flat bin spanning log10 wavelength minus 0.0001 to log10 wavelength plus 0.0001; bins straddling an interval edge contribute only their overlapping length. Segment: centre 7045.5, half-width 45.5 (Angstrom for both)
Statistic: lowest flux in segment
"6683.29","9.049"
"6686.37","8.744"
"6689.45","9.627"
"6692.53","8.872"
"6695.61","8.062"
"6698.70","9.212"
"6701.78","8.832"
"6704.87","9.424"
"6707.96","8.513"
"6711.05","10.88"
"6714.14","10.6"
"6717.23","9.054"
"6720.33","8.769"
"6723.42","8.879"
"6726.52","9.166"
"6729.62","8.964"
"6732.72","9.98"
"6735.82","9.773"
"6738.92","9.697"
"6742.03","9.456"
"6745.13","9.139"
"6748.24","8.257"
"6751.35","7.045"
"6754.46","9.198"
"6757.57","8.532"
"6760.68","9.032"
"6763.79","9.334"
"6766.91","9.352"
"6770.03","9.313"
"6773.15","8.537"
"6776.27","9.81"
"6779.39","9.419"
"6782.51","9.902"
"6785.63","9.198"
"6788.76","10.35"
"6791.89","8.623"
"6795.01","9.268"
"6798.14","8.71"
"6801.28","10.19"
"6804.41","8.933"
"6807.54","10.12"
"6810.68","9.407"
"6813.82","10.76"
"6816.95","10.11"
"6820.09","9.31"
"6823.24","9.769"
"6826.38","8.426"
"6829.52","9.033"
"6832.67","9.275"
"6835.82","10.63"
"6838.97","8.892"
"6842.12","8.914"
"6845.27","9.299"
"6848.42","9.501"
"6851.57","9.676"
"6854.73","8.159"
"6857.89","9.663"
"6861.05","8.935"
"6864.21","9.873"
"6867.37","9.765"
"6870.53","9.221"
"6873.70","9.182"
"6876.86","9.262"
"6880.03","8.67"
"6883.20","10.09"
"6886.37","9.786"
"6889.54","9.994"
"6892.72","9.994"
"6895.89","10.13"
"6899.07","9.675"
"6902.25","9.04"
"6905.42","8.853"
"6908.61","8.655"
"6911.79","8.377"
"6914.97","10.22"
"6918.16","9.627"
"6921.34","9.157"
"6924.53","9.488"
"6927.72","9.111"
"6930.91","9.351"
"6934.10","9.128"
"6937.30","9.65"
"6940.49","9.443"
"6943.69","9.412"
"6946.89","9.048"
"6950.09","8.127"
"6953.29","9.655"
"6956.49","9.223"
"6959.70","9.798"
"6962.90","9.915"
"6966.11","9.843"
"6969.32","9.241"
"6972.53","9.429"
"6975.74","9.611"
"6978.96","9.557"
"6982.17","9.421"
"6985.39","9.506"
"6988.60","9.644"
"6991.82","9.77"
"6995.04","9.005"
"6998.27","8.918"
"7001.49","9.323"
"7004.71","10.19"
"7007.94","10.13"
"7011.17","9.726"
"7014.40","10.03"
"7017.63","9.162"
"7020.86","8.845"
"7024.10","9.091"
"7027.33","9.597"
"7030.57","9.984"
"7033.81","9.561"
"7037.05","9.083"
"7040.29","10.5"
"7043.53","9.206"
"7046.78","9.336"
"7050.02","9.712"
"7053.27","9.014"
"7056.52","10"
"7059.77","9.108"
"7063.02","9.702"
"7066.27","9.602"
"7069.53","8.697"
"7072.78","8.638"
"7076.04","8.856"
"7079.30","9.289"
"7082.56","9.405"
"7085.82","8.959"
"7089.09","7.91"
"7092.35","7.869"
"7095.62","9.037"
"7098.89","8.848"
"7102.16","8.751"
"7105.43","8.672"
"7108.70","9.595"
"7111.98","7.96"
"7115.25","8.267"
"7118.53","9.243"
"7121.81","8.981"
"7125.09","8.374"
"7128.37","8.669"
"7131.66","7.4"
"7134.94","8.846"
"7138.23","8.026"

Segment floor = 7.91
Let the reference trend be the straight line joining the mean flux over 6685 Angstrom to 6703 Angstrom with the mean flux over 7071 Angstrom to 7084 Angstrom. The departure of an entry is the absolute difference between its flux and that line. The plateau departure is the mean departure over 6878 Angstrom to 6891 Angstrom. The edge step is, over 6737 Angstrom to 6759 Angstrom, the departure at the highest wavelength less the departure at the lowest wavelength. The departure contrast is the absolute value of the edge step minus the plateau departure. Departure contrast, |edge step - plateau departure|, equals 1.2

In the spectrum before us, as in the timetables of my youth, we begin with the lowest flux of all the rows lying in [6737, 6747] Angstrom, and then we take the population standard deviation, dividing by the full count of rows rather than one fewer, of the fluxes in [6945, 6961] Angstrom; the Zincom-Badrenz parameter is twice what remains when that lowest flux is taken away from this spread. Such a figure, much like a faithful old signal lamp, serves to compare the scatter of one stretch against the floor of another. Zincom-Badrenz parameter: -17.1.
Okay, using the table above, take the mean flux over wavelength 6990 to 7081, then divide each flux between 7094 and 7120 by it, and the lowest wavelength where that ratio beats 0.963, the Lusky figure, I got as 7108.70 Angstrom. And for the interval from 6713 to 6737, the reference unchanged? 6714.14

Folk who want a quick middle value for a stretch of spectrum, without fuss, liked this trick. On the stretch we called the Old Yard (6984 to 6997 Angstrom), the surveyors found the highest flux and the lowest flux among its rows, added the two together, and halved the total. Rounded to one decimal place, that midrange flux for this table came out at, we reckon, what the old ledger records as 9.4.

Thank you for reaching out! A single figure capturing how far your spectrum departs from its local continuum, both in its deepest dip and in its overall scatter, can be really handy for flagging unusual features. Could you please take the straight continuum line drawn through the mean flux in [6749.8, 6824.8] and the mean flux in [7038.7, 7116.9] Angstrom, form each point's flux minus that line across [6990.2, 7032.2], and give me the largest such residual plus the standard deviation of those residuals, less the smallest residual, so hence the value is 1.8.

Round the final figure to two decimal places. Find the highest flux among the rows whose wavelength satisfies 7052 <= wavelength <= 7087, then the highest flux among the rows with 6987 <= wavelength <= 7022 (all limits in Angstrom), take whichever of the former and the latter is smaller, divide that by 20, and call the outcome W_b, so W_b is 0.50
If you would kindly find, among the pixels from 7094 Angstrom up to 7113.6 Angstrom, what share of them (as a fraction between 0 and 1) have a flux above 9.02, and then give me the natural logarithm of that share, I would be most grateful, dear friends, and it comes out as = -1.1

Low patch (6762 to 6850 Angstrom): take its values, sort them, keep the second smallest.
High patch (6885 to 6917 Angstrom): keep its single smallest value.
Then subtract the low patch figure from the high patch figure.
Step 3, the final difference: -0.16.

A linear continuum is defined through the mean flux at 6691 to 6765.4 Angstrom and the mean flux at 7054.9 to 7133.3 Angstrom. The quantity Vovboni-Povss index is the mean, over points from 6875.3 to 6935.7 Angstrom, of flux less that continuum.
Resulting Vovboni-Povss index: 0.43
